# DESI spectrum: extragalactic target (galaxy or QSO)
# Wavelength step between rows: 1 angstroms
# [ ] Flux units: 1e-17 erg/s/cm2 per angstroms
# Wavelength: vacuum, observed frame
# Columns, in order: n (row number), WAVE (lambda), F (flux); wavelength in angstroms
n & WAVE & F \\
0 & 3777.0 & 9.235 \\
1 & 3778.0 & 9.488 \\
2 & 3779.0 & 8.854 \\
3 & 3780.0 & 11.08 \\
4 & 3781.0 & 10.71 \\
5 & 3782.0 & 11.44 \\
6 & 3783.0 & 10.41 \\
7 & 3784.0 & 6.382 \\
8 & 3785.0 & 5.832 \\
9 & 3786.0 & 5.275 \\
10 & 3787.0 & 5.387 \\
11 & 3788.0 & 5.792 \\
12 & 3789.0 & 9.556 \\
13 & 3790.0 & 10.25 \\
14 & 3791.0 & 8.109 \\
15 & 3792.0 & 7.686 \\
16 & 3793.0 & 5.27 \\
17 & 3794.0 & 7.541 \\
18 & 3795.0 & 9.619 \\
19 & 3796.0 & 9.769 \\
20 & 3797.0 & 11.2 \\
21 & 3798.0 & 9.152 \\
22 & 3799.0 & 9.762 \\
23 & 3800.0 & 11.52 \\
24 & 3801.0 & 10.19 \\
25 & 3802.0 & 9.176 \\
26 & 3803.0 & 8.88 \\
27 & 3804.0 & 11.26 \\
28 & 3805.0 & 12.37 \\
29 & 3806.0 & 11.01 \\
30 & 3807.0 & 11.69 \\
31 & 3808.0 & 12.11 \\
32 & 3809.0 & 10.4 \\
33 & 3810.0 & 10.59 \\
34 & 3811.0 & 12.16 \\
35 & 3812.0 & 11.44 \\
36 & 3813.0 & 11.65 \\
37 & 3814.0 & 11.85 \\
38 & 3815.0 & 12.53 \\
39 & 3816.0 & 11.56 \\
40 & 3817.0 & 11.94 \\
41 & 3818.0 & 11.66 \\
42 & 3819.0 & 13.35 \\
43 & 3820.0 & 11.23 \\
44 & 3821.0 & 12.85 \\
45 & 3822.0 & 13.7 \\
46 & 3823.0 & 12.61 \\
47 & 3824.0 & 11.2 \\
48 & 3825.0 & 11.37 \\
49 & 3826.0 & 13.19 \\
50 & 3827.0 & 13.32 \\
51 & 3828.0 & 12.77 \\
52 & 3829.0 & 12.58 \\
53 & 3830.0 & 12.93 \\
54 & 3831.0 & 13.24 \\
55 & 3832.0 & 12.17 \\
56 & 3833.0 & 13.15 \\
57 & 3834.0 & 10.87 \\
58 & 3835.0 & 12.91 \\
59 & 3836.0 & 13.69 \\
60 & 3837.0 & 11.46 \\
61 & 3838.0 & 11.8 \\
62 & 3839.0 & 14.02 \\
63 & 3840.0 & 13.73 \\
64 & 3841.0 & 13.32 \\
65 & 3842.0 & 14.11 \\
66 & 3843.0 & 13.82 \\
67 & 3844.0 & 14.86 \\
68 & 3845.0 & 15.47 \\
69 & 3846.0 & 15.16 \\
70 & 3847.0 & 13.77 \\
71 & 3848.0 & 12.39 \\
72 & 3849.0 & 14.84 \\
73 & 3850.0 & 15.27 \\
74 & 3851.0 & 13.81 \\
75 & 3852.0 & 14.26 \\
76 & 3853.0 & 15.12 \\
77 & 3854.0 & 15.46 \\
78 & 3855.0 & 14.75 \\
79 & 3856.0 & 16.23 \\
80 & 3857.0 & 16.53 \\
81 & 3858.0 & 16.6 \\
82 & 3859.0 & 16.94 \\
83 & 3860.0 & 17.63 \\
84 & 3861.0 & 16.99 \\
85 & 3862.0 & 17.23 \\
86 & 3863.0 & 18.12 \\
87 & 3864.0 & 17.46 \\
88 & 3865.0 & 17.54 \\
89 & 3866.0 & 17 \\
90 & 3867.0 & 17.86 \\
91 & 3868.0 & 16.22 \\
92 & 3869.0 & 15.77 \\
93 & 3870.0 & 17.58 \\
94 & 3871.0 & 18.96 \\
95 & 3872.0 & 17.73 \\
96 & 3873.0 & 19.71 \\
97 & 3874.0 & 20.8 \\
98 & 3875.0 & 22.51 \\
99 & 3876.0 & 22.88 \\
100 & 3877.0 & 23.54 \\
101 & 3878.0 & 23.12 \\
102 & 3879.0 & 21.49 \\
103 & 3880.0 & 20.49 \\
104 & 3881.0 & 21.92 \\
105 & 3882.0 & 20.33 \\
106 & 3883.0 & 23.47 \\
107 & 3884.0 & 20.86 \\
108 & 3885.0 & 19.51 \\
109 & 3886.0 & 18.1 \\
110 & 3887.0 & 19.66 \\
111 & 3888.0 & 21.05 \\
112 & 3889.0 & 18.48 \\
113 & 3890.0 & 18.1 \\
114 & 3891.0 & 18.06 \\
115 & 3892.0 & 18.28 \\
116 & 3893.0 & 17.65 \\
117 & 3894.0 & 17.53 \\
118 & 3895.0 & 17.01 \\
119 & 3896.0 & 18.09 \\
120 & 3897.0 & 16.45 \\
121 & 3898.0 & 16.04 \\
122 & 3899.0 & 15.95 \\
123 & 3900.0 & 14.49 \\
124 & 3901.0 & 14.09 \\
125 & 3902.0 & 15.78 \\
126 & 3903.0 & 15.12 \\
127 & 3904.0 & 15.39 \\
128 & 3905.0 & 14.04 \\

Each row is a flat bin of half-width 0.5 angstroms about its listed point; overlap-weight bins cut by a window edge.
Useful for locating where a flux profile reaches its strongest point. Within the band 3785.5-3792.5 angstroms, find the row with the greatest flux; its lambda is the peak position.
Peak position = 3790.0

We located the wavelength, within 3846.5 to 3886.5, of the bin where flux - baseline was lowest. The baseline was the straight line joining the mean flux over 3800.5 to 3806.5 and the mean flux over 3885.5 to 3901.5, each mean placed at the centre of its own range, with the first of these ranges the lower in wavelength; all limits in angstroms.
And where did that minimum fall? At 3848.0 angstroms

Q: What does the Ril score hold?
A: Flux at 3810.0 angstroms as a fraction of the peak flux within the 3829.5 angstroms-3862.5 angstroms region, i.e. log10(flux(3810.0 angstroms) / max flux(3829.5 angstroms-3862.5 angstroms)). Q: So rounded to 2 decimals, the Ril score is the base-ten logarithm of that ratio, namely -0.22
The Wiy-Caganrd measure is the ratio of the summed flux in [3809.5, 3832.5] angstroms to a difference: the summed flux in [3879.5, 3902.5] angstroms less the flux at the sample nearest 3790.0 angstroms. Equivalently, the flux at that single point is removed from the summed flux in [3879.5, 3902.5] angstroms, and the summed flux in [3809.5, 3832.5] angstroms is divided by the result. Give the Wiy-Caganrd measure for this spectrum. 0.69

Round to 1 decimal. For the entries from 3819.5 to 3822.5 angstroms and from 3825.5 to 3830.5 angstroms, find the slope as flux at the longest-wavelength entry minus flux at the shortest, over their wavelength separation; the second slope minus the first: -1.3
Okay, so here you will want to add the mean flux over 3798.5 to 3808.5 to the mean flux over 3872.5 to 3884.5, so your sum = 33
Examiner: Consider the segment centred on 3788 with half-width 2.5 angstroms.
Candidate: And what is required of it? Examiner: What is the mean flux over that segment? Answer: 7.3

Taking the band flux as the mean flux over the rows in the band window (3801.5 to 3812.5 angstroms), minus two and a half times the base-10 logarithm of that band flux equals -2.60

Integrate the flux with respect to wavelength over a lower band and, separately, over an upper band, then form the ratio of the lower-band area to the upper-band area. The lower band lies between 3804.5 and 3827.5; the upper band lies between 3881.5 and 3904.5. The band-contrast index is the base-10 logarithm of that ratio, -0.172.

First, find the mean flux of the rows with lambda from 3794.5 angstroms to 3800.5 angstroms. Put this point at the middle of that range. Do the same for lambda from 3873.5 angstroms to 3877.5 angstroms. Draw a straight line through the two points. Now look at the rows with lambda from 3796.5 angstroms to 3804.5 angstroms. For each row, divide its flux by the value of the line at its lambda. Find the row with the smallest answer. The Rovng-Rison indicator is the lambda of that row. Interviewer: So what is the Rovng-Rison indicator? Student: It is 3803.0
